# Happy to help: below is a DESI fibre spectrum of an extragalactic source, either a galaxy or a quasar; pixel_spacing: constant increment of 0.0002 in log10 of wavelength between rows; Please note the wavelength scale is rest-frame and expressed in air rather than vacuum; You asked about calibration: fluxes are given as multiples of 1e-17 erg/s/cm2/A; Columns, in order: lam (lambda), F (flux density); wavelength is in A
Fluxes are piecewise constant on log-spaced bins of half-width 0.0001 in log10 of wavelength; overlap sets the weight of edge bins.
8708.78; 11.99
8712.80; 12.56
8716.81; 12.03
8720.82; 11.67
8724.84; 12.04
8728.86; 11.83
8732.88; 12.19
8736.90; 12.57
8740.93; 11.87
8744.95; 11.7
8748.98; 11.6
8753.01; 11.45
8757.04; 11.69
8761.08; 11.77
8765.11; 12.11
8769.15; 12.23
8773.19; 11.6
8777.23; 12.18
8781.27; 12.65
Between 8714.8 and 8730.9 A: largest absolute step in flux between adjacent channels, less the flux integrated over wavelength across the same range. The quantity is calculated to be -191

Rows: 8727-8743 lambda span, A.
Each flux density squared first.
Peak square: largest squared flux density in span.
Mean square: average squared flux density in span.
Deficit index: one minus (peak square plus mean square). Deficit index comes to -304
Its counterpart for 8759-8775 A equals -291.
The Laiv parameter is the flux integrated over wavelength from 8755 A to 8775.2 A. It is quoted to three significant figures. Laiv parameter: 240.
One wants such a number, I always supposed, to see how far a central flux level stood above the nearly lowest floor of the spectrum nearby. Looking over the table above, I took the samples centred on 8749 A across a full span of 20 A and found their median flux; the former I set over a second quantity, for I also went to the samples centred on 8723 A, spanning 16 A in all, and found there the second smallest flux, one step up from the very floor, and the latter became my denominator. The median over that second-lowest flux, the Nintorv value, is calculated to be 0.99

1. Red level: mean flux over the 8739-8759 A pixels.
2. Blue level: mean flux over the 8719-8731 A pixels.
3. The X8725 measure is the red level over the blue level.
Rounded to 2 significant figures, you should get 0.98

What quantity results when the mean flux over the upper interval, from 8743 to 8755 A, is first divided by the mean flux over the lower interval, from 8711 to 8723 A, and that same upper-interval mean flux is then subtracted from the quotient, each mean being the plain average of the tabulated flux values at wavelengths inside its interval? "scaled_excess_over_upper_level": -10.6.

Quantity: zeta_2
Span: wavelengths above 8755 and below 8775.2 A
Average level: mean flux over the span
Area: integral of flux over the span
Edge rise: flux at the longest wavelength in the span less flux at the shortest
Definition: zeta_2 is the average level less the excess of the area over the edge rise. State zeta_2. -228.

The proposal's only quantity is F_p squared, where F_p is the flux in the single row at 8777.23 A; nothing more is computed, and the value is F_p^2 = 148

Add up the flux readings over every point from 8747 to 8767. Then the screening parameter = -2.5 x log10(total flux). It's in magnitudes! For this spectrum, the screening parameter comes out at -4.420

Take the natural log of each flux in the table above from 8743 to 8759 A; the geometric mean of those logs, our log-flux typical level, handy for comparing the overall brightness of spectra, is 2.45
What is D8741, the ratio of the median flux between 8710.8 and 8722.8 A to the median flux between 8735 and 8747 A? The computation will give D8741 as 1.013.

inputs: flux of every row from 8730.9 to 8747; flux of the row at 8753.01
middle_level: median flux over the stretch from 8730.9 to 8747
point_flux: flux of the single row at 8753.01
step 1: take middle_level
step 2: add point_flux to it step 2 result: 23.5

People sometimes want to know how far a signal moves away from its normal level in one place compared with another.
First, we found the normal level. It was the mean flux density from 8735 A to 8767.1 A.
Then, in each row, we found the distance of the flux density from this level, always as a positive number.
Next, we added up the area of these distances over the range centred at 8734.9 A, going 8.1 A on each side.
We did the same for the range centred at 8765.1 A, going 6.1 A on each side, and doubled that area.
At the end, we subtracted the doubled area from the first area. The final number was -1.4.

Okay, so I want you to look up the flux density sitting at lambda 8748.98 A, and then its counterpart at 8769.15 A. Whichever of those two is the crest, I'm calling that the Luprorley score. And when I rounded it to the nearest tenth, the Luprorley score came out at 12.2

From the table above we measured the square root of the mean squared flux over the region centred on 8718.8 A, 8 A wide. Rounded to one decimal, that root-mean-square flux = 11.9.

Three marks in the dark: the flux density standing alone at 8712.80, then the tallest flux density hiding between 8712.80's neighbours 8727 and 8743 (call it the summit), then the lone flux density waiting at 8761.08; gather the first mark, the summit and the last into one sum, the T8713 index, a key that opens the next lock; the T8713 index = 36.9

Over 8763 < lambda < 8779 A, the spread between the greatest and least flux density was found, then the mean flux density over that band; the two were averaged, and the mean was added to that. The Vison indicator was 18.4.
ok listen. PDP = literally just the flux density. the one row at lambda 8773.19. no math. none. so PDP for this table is 11.6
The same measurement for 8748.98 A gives 11.6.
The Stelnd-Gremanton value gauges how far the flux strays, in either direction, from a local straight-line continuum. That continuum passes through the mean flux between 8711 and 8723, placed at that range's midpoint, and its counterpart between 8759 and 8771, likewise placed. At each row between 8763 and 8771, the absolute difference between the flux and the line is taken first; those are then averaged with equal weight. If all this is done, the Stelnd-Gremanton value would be 0.14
